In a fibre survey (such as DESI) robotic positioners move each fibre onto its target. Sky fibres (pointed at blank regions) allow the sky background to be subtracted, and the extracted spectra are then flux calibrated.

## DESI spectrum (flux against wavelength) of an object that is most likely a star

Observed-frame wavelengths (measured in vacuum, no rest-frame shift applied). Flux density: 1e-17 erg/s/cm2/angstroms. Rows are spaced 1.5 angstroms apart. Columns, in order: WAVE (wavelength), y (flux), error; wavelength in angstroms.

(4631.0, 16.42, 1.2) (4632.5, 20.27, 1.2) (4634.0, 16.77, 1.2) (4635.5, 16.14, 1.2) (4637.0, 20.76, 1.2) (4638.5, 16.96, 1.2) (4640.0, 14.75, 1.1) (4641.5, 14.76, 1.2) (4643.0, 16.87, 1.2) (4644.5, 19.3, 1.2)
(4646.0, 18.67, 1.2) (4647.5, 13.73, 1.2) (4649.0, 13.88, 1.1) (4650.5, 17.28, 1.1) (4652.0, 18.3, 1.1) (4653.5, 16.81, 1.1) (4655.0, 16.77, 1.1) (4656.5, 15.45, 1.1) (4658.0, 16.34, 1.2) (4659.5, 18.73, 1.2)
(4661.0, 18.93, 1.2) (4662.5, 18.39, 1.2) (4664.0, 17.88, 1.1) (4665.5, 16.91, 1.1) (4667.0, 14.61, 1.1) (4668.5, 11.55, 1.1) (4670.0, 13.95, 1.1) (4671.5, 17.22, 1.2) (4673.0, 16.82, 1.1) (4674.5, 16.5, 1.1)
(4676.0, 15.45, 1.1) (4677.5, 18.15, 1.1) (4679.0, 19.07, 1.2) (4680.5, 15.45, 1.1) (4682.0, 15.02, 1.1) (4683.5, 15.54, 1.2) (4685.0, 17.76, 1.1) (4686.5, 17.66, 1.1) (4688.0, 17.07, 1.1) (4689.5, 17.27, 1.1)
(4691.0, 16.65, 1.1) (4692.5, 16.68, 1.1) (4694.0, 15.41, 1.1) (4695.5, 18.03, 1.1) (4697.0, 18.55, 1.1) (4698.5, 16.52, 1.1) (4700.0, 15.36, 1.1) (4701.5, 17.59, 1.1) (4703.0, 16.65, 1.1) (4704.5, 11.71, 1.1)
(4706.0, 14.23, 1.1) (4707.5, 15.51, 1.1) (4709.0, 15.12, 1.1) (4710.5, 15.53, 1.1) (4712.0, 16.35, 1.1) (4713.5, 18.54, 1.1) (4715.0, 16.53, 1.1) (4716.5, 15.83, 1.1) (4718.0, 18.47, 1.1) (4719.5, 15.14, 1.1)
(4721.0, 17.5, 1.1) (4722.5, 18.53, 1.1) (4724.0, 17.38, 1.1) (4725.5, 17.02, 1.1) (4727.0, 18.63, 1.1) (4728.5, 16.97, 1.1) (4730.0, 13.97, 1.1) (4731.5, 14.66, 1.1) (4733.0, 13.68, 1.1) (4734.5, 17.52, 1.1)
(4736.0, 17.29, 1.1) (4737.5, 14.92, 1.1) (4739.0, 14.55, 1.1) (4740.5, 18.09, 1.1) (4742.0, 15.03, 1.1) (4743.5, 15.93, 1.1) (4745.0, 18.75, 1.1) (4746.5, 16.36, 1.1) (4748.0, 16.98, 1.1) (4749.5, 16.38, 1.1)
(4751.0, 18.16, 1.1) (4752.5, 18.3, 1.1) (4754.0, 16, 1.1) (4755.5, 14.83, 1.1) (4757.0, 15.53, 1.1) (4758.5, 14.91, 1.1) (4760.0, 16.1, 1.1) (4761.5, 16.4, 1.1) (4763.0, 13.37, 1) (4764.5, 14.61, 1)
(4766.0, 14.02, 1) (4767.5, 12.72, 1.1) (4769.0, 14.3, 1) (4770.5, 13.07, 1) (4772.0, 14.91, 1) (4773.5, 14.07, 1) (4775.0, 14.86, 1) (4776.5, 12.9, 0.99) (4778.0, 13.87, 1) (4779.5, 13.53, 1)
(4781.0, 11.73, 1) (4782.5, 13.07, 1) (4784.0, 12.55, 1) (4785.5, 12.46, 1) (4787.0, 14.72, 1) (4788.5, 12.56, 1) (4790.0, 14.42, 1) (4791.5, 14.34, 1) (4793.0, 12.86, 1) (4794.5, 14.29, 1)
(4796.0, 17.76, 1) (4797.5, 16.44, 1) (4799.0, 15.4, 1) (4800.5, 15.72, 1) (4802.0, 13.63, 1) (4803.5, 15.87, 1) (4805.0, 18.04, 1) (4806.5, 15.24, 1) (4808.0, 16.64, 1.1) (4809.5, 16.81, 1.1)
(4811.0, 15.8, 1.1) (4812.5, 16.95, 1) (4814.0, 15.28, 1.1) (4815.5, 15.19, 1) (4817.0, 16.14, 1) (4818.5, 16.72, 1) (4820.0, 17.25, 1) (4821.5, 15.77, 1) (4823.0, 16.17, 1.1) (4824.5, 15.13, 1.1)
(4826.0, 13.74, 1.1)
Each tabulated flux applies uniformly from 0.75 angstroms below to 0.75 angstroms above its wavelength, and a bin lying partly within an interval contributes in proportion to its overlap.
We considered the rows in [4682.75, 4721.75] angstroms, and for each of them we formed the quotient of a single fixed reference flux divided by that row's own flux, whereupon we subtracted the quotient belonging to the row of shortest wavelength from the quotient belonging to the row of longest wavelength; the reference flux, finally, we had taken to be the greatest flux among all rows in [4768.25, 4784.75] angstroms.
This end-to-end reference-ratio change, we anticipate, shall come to -0.11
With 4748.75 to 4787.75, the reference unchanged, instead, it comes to 0.10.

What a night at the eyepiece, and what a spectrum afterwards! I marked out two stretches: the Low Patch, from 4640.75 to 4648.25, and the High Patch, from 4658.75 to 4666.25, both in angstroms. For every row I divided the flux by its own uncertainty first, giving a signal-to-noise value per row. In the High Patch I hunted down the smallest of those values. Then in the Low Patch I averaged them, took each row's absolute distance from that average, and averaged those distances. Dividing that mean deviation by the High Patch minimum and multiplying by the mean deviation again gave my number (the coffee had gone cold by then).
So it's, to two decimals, 0.17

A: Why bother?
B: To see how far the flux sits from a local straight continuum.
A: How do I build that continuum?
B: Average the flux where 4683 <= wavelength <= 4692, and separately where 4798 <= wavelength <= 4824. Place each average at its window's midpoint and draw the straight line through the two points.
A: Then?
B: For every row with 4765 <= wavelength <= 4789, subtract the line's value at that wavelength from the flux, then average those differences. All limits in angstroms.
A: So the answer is -2.8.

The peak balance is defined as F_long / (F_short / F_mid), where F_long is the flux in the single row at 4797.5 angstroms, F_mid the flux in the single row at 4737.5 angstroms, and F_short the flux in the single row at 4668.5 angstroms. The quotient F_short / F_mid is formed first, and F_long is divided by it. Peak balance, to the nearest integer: 21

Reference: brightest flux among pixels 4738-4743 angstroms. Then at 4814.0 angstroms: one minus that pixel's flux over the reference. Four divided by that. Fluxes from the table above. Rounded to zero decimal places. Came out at 26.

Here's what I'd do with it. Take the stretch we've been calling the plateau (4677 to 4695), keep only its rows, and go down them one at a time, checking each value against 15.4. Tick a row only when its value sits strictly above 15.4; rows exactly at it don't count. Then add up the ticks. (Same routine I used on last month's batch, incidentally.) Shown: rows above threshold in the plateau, 11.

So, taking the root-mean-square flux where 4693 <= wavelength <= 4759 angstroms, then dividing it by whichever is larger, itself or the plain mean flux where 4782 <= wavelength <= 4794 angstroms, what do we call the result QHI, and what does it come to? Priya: 1.00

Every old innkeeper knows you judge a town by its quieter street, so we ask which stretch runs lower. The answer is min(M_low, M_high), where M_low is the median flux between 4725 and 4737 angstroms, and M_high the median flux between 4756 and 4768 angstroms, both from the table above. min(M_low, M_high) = 14.8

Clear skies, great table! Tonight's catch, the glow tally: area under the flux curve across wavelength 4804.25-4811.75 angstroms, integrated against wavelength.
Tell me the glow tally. 124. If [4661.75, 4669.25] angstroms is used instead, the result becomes 119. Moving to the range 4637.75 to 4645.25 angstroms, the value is 124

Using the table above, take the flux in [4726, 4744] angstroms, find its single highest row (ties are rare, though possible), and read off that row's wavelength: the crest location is 4727.0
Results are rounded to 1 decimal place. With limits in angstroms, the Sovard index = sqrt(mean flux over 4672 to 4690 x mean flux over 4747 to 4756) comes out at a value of 16.8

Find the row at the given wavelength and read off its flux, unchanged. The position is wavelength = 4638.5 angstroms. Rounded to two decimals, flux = 16.96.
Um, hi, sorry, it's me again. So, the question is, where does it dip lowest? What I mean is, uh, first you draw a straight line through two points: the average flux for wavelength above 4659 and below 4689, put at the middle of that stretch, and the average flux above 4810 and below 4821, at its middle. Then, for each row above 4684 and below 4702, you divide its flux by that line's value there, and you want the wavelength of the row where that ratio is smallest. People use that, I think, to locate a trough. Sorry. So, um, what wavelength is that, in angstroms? 4700.0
